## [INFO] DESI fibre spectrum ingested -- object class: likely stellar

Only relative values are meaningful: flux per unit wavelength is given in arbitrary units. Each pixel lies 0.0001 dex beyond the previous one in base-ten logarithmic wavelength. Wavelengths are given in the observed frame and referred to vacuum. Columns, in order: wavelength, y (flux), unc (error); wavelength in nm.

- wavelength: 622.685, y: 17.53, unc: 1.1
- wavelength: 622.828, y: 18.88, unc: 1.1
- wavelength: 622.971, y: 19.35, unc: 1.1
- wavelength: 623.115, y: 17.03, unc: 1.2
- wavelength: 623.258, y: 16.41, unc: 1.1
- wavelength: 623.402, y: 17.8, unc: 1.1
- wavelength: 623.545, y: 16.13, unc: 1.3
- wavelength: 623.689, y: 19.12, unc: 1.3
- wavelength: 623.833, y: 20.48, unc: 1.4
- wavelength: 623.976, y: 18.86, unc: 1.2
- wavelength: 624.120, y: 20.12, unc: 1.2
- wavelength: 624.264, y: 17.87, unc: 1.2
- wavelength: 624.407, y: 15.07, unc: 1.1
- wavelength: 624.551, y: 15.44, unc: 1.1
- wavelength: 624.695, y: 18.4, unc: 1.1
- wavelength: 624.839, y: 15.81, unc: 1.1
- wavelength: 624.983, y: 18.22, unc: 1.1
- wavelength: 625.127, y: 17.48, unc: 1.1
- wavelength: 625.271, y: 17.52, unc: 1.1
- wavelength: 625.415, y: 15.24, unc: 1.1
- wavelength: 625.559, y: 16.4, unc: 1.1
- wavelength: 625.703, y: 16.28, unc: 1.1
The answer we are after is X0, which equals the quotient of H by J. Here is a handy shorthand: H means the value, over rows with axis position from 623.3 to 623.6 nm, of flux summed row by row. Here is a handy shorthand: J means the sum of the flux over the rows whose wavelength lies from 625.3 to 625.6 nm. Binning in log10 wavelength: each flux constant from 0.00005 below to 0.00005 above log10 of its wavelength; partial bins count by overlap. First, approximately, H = 33.9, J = 32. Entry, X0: 1.07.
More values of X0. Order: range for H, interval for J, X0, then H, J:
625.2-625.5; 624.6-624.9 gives 0.96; 32.8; 34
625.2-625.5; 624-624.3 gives 0.86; 32.8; 38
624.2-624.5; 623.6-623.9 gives 0.83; 32.9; 40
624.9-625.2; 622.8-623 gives 0.93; 35.7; 38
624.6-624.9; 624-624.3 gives 0.90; 34.2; 38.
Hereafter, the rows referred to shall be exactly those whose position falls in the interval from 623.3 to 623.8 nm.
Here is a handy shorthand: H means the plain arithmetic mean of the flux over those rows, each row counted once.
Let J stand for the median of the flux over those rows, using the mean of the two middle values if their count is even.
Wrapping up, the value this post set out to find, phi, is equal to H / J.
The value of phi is 0.993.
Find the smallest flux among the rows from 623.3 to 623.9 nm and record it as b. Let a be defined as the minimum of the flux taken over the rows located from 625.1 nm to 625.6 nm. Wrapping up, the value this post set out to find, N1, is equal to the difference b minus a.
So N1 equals 0.9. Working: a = 15.24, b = 16.13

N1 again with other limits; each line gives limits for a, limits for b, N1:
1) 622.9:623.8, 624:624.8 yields -1.1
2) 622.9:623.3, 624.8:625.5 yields -1.2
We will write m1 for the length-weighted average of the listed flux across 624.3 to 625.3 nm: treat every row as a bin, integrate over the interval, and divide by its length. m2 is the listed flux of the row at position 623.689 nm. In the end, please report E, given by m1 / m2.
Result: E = 0.88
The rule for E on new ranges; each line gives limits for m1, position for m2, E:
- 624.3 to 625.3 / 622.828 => 0.89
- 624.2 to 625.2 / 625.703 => 1.04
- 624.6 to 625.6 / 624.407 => 1.13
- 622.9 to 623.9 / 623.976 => 0.96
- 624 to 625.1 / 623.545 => 1.08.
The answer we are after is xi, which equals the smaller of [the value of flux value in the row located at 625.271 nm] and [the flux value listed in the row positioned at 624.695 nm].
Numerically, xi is 17.5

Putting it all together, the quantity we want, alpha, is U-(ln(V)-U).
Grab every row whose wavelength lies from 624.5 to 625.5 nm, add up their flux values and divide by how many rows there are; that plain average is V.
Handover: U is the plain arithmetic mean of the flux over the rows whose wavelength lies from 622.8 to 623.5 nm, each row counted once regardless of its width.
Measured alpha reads 33.0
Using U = 17.9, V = 16.9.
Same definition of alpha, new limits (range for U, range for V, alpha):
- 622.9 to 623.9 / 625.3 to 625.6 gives 33.3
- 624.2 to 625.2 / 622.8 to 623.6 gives 30.9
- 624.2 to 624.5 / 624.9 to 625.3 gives 30.1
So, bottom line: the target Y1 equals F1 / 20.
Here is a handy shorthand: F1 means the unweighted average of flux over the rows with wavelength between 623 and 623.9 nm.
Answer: 0.891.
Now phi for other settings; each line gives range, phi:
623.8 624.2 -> 0.985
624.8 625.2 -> 0.982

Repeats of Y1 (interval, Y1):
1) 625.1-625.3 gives 0.875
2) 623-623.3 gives 0.836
